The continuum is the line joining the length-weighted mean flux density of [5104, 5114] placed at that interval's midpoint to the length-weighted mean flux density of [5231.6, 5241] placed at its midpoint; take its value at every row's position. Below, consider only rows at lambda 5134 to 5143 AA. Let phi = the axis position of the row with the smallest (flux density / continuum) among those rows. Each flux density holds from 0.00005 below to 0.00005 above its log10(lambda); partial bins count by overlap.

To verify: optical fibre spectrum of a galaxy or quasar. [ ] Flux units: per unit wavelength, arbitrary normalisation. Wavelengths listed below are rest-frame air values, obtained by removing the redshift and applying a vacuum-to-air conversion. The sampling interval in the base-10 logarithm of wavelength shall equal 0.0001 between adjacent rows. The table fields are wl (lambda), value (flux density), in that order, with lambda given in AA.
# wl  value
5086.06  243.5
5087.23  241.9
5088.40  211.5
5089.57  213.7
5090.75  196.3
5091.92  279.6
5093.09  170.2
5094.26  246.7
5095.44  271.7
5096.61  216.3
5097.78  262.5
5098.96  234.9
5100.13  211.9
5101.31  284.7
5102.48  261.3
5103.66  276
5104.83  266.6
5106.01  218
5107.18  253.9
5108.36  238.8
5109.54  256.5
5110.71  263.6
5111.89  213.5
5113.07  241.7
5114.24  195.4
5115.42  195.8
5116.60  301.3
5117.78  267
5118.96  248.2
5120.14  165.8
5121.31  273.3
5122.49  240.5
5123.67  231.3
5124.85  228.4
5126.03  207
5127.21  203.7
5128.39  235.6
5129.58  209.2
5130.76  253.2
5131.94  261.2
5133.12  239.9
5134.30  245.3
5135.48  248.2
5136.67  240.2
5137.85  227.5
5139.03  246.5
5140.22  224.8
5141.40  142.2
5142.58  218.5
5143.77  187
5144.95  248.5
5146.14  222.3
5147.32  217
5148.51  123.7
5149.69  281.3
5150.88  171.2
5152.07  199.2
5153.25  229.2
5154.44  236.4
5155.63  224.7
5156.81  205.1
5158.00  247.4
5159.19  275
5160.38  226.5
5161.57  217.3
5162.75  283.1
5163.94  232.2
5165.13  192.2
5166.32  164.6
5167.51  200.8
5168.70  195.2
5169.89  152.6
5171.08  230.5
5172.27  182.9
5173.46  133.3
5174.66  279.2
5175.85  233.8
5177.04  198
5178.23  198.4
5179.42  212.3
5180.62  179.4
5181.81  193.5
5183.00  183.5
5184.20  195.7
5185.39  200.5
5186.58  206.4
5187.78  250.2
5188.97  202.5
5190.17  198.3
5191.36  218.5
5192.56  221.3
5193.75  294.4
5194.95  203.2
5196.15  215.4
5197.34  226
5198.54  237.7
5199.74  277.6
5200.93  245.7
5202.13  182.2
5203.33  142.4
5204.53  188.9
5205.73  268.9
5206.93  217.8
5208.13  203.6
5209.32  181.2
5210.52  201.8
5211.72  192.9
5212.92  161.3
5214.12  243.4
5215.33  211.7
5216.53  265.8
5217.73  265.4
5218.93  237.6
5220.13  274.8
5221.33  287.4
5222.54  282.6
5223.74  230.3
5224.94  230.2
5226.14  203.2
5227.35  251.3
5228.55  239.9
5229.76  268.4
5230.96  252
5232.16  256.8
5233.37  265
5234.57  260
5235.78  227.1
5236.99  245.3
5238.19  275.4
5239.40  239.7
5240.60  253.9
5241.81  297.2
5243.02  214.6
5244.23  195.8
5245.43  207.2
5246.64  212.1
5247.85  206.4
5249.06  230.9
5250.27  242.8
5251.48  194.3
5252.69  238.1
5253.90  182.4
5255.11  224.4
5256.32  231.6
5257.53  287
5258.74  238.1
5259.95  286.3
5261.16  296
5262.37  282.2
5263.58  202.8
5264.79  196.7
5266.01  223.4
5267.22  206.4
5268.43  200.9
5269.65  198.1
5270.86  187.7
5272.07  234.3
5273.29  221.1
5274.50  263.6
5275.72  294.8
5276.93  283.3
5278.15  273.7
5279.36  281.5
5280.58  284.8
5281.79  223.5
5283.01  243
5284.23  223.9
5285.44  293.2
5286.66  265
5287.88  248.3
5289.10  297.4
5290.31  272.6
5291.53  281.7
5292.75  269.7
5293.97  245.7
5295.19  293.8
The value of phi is 5141.40 AA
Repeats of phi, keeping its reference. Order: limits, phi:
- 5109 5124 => 5120.14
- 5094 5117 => 5114.24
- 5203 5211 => 5203.33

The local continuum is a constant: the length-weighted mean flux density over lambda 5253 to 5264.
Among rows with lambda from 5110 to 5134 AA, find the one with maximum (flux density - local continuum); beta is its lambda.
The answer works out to 5116.60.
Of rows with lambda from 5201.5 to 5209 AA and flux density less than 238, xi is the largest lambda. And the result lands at 5208.13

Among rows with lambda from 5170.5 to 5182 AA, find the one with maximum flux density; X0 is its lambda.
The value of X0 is 5174.66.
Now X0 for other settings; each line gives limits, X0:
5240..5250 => 5241.81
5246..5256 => 5250.27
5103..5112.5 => 5103.66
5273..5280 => 5275.72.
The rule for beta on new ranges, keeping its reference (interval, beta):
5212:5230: 5221.33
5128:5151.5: 5149.69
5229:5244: 5241.81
